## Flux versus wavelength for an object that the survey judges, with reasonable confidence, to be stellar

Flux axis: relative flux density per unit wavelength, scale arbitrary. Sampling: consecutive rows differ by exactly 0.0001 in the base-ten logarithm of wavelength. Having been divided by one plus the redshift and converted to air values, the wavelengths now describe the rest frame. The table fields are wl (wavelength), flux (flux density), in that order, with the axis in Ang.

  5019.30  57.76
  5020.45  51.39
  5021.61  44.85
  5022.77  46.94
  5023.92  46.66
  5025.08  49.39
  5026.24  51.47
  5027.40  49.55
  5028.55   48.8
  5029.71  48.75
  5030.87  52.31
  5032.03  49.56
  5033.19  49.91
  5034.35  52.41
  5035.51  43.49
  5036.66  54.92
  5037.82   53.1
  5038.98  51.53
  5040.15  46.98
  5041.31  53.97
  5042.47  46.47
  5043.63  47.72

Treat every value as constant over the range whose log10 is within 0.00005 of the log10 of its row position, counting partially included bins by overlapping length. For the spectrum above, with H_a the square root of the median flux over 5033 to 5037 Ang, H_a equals 7.15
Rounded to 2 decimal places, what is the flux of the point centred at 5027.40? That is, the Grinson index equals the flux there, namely 49.55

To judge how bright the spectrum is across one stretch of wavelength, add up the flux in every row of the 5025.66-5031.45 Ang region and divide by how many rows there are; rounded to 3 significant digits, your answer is 50.2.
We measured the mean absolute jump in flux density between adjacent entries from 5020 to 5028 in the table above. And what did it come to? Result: 2.6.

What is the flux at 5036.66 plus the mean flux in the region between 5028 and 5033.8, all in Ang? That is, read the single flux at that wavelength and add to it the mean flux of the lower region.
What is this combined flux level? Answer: 105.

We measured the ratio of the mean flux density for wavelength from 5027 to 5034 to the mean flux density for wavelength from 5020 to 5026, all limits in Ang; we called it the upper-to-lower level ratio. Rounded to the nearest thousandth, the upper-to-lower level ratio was 1.041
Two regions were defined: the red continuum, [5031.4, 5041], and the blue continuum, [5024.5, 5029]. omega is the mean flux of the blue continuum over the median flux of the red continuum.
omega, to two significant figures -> 0.98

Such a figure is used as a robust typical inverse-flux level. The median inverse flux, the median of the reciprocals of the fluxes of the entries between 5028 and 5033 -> 0.0203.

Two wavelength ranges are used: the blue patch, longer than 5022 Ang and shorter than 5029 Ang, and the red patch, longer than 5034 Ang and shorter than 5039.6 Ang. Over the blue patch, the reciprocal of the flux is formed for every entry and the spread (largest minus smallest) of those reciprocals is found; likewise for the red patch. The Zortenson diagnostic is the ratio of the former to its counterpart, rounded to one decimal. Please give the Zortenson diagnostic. 0.4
